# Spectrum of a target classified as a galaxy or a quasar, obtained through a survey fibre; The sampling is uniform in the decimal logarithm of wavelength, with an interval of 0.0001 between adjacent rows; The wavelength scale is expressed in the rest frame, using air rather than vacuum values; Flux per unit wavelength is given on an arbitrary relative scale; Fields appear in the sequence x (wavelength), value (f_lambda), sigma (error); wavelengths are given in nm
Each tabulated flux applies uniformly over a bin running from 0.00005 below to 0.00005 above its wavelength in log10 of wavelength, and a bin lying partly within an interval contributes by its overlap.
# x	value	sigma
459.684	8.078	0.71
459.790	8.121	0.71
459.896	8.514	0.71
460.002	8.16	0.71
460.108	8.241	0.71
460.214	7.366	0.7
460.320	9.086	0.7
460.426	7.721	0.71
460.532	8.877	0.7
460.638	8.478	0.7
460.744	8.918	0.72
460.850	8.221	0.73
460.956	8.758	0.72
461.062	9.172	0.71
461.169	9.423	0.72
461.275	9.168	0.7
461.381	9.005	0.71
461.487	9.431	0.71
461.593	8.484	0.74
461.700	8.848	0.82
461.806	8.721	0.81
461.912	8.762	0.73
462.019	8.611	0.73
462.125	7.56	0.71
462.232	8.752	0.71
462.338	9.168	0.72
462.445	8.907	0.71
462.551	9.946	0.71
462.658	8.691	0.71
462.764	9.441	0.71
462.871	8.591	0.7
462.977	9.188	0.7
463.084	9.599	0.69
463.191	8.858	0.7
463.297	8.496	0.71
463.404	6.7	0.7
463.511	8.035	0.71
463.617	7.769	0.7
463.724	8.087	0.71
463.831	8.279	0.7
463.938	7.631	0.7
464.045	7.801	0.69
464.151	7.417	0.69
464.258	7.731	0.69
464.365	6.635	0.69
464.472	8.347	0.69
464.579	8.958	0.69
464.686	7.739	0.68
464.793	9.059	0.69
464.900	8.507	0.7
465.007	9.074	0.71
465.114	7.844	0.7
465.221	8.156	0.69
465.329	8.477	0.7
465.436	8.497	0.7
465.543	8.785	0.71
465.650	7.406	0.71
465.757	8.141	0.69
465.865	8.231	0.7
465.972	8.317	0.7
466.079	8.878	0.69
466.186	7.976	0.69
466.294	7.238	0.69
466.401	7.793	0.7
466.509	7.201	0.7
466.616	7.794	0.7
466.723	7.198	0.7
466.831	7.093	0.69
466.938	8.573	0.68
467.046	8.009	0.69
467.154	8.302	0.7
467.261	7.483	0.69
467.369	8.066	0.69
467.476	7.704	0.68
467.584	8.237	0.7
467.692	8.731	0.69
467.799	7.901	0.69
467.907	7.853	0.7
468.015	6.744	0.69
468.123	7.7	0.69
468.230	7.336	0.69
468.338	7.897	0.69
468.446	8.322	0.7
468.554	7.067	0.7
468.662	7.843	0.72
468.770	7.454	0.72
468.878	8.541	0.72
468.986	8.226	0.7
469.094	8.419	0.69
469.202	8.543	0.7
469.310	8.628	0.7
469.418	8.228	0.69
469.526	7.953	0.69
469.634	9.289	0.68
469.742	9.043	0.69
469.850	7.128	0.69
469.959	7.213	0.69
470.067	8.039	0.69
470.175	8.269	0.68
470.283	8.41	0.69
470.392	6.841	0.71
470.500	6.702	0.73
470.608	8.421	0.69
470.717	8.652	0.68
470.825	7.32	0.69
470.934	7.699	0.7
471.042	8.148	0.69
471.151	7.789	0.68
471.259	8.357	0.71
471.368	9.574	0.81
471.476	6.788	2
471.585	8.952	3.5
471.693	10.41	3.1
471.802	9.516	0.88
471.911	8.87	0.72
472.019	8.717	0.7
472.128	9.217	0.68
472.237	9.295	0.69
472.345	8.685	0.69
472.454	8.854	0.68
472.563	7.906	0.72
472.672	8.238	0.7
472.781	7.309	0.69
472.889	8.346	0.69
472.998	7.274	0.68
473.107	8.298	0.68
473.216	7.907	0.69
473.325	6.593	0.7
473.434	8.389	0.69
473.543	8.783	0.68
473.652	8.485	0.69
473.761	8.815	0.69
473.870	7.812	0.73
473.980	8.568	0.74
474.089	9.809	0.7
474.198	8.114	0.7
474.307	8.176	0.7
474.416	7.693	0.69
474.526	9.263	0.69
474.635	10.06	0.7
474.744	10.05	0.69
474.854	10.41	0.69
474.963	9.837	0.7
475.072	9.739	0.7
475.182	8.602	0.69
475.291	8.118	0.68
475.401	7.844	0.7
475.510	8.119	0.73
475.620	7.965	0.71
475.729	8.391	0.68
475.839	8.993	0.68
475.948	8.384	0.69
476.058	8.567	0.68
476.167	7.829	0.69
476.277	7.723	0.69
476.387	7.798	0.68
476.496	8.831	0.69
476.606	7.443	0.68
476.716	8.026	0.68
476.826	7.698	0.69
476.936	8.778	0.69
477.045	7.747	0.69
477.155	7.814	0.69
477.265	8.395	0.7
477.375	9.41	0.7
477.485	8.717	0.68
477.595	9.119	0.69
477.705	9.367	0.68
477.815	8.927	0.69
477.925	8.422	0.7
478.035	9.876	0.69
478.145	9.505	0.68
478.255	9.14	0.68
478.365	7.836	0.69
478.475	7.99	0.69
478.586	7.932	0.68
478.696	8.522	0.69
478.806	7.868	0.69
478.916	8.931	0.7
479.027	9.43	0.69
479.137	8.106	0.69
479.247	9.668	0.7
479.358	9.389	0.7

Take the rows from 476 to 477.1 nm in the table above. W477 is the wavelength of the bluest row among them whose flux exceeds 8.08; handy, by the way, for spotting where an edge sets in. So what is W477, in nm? 476.058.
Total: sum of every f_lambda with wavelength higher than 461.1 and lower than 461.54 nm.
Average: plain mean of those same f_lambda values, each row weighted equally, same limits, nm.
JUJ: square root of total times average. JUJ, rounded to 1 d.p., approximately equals 18.5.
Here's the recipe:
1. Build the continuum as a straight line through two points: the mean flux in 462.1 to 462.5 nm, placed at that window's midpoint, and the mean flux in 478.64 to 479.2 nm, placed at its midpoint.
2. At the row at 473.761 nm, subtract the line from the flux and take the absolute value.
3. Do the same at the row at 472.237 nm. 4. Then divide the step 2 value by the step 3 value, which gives 0.3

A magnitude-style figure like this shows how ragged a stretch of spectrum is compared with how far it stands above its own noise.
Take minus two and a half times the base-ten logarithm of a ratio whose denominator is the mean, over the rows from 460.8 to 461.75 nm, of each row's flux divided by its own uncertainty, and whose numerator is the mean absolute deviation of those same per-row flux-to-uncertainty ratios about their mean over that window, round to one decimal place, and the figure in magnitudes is 3.0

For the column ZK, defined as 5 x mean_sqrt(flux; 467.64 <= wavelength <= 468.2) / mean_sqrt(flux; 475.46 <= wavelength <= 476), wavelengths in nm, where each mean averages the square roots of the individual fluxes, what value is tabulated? 4.82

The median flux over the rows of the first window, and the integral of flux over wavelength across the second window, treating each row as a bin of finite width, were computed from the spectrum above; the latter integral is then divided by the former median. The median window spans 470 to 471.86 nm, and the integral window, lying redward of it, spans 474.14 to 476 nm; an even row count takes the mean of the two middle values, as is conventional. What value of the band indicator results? 1.98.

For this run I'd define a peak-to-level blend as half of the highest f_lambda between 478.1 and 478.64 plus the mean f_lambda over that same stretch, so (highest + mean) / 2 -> 9.0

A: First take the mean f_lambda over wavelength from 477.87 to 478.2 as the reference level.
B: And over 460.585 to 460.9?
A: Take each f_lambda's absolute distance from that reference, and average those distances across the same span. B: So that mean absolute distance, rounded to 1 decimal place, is 0.7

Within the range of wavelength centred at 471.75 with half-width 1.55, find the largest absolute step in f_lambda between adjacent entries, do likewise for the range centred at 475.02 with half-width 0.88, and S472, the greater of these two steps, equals 2.8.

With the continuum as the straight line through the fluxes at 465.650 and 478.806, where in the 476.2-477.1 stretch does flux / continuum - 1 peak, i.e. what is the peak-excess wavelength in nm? 476.496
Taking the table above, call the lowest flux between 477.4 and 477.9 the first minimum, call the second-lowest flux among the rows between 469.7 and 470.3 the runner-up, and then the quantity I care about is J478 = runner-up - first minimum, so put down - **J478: -1.5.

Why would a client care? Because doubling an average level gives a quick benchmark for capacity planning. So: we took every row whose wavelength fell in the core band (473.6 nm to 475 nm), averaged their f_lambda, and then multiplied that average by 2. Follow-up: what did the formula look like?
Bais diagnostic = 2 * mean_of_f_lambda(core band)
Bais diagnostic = 18.0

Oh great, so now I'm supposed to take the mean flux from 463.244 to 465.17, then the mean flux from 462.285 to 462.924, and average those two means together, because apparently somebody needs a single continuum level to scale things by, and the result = 8.6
